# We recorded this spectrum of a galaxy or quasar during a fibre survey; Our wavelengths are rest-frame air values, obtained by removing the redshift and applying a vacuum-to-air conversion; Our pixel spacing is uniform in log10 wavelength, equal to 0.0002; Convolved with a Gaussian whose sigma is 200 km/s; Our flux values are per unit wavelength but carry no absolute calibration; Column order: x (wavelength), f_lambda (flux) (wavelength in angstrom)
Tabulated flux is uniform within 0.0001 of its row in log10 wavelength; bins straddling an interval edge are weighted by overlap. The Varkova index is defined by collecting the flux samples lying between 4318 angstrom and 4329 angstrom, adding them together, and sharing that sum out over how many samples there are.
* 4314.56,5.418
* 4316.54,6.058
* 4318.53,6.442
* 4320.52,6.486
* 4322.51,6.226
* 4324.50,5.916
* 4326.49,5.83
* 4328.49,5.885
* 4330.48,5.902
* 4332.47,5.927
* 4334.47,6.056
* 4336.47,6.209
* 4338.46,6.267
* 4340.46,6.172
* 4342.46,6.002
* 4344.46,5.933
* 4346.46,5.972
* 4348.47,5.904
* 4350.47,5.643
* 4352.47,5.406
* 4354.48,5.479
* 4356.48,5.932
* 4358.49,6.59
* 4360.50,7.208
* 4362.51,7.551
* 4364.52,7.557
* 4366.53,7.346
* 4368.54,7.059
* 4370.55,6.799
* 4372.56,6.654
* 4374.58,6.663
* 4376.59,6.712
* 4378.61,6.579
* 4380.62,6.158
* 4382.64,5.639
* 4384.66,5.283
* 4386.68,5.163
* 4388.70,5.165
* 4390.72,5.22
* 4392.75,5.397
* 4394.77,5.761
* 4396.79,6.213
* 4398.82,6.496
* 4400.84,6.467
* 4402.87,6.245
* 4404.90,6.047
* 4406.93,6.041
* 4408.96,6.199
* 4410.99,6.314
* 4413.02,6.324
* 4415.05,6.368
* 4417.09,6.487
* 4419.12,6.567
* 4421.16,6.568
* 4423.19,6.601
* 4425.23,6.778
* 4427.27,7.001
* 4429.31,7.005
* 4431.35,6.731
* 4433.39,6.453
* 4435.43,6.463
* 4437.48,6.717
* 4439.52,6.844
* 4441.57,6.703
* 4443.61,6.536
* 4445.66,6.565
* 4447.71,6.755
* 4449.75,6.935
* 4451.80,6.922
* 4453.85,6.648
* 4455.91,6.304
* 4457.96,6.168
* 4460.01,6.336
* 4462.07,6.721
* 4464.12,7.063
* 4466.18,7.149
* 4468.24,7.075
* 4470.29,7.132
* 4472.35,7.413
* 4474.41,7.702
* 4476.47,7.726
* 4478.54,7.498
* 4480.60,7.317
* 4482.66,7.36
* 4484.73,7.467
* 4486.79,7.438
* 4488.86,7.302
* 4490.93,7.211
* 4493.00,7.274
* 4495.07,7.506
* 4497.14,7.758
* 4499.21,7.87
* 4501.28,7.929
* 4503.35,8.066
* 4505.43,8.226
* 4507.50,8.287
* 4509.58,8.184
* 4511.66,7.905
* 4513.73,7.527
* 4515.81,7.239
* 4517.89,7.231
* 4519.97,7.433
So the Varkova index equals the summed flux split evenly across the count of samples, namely 6.1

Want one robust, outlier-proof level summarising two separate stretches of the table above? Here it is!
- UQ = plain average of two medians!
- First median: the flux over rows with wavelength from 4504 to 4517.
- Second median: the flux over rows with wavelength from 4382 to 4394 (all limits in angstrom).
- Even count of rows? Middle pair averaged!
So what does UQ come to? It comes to 6.65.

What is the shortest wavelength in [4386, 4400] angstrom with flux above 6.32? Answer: 4398.82 angstrom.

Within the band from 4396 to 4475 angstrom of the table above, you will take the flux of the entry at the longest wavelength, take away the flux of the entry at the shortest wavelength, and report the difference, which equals 1.49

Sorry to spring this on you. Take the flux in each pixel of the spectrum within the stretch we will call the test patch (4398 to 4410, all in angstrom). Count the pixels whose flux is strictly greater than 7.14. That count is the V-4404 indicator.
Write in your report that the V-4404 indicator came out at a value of 0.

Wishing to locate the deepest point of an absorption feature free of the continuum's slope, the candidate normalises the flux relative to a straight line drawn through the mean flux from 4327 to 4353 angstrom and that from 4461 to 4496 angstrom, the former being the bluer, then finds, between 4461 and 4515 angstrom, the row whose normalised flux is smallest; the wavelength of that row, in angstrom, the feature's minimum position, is 4462.07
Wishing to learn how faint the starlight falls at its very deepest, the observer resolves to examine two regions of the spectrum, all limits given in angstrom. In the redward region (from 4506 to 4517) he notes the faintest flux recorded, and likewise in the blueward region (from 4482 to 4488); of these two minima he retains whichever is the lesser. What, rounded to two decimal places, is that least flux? 7.24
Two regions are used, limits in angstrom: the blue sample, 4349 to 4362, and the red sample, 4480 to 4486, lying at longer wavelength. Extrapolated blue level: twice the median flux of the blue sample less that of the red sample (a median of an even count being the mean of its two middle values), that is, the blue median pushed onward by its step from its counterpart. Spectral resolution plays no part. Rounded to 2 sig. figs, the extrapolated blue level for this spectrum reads 4.2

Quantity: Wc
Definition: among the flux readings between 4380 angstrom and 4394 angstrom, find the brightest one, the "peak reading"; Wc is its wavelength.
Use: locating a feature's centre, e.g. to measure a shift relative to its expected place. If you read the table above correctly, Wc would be 4380.62 angstrom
